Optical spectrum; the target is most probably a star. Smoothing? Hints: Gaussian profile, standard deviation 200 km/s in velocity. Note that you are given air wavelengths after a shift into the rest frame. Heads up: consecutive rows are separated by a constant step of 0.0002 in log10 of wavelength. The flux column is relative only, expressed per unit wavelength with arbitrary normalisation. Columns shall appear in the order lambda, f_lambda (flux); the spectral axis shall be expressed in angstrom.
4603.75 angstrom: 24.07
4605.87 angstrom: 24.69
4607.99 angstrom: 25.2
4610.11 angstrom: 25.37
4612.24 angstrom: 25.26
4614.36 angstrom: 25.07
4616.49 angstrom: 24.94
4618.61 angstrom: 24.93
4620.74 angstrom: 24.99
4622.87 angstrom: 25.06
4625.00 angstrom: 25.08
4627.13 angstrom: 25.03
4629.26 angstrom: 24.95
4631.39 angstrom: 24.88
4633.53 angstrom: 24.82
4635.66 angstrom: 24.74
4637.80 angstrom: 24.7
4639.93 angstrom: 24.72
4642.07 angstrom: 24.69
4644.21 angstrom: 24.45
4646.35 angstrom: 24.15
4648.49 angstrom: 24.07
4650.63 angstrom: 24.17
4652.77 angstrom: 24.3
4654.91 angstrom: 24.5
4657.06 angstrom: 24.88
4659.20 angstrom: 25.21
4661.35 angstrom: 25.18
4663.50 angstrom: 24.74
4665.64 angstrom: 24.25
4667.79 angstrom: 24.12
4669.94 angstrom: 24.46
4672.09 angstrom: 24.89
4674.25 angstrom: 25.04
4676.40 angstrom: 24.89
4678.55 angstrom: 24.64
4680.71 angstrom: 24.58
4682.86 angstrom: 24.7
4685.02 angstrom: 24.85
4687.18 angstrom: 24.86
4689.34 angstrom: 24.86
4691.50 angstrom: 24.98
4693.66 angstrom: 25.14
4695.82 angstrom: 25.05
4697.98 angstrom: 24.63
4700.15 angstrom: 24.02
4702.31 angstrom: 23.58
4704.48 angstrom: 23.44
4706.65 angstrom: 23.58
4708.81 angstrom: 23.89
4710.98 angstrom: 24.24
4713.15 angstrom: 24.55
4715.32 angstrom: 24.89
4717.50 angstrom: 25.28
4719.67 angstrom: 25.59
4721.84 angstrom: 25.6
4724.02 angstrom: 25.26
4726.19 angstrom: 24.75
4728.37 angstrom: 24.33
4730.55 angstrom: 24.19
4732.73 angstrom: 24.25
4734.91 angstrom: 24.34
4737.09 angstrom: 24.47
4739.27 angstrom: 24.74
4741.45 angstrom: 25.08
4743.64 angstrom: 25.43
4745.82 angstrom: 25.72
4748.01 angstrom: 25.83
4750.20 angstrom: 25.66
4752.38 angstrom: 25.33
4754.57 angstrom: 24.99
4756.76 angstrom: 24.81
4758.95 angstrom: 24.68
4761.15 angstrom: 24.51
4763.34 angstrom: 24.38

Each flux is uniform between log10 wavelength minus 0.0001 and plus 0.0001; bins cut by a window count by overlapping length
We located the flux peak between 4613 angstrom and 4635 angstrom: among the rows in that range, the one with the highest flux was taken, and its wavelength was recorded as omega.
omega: 4625.00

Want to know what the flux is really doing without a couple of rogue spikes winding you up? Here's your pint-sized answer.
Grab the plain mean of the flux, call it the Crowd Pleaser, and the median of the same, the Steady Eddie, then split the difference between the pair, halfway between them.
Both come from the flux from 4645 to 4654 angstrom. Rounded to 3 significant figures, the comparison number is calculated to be 24.2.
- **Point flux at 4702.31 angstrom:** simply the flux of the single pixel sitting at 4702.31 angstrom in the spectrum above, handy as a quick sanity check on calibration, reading 23.58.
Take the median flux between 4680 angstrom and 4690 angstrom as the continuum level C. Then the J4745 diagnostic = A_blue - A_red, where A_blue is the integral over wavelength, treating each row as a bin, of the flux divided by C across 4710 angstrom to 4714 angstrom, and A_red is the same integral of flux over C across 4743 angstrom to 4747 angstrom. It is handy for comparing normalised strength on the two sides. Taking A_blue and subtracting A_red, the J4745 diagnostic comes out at -0.2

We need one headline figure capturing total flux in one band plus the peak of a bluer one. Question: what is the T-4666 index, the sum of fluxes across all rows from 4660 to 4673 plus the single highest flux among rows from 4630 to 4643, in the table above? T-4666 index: 173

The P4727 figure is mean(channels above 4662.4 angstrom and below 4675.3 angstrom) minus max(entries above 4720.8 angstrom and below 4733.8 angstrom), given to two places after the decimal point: -1.02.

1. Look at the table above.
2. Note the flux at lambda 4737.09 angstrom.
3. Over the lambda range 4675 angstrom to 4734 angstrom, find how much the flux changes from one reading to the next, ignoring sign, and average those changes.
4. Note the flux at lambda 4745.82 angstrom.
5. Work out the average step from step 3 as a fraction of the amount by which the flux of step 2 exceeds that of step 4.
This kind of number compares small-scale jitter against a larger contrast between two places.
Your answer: -0.19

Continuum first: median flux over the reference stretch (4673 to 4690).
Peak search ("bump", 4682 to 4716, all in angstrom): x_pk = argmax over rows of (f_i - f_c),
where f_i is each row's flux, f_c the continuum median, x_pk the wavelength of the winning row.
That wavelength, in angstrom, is 4693.66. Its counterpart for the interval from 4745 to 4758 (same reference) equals 4748.01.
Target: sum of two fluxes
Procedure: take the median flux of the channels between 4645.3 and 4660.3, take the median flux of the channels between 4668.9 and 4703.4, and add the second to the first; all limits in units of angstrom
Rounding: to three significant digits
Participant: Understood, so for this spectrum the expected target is 49.2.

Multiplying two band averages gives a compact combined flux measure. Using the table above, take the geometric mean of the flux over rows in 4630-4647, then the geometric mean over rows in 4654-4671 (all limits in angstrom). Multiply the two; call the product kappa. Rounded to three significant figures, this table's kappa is 608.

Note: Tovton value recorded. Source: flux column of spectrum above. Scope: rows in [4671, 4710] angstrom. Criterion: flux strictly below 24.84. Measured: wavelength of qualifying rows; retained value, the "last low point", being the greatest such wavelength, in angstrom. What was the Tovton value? 4708.81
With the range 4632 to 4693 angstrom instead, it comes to 4682.86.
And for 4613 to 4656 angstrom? 4654.91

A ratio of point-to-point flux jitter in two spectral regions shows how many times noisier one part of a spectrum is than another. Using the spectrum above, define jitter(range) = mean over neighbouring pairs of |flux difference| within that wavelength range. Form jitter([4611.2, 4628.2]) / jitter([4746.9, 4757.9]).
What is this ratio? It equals 0.30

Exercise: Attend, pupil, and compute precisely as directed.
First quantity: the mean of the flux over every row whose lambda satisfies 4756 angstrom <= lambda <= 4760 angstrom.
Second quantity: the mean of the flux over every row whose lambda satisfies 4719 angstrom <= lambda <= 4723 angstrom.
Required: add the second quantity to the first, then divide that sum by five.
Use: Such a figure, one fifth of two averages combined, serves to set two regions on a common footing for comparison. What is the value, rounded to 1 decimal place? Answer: 10.1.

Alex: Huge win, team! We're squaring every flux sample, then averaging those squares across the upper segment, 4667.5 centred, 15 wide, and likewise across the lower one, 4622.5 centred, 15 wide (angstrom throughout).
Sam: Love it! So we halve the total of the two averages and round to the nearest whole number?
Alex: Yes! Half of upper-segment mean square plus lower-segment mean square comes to 617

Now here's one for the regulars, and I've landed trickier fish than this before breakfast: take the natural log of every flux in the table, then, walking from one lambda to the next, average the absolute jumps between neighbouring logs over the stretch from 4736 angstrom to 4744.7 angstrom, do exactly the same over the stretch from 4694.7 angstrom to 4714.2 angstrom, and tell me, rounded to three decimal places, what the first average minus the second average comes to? -0.001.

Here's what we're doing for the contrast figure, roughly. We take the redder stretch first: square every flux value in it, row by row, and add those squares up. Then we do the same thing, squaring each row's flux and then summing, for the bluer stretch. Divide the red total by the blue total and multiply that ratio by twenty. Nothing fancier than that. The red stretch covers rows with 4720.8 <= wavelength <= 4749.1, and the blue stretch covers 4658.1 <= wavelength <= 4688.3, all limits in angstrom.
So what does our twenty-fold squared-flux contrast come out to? 18.8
